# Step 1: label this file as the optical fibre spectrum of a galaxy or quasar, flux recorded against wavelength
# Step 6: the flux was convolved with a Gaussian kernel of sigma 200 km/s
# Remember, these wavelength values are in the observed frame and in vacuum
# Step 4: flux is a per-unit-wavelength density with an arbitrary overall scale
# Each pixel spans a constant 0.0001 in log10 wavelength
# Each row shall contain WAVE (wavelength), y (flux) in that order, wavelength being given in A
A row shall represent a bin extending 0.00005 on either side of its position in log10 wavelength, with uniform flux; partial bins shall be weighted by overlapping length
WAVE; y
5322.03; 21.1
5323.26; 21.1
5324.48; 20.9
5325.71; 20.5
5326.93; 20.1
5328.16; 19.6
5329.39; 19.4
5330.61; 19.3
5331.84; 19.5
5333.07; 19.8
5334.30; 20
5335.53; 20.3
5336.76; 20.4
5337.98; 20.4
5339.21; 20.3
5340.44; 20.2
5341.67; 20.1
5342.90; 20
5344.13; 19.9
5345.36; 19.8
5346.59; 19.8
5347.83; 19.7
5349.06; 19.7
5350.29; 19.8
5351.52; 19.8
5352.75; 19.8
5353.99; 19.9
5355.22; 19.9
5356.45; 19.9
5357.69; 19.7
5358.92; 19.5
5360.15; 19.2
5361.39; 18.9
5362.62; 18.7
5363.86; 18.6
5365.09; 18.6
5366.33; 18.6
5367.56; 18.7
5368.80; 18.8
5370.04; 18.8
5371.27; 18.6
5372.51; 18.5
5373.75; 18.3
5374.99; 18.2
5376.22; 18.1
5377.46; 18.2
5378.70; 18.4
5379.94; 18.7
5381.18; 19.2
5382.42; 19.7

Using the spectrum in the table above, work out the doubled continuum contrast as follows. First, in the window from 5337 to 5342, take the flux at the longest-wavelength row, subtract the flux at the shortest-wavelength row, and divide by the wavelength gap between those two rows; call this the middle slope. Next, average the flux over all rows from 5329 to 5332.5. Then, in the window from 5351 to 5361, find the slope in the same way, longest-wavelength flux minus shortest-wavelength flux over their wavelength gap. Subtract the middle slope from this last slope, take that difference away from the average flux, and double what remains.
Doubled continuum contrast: 38.8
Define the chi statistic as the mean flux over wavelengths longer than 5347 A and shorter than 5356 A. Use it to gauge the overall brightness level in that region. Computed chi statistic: 19.8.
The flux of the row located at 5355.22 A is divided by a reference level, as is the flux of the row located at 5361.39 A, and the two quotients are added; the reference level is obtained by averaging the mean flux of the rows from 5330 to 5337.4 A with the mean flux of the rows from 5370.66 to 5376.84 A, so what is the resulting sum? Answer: 2.03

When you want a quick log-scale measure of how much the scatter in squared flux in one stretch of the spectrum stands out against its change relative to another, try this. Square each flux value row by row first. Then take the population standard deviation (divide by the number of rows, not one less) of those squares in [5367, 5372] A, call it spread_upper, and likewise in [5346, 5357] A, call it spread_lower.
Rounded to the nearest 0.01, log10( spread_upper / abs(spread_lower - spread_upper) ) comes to 1.23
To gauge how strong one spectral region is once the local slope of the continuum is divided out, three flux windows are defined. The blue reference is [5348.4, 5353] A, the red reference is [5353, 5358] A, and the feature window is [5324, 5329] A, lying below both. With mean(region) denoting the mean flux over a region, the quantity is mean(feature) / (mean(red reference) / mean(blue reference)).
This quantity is 20.2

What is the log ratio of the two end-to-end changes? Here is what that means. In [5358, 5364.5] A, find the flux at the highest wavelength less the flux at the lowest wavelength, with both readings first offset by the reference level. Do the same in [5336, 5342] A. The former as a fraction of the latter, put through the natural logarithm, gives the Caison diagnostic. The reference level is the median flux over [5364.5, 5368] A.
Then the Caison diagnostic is 1.1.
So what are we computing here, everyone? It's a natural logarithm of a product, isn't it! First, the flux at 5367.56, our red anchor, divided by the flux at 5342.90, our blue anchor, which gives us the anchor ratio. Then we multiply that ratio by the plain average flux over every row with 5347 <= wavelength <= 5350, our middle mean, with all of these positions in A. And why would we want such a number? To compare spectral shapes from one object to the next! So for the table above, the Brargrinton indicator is 2.91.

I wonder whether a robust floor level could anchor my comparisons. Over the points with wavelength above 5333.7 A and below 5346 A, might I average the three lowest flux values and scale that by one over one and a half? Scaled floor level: 13.3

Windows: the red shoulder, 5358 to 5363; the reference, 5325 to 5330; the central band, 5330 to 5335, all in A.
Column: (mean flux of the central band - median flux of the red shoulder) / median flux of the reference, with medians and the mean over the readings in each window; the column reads 0.030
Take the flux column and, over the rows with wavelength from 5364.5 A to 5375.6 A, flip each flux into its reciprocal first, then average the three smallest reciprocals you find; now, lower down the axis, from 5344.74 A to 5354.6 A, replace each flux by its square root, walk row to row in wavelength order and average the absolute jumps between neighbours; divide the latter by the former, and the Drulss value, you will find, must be 0.09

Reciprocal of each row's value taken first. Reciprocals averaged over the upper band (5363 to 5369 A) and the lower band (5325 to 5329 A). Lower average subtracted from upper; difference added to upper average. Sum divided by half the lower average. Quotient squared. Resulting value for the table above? 5.29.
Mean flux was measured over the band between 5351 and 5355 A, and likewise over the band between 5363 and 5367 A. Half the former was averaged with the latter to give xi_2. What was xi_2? 14.3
